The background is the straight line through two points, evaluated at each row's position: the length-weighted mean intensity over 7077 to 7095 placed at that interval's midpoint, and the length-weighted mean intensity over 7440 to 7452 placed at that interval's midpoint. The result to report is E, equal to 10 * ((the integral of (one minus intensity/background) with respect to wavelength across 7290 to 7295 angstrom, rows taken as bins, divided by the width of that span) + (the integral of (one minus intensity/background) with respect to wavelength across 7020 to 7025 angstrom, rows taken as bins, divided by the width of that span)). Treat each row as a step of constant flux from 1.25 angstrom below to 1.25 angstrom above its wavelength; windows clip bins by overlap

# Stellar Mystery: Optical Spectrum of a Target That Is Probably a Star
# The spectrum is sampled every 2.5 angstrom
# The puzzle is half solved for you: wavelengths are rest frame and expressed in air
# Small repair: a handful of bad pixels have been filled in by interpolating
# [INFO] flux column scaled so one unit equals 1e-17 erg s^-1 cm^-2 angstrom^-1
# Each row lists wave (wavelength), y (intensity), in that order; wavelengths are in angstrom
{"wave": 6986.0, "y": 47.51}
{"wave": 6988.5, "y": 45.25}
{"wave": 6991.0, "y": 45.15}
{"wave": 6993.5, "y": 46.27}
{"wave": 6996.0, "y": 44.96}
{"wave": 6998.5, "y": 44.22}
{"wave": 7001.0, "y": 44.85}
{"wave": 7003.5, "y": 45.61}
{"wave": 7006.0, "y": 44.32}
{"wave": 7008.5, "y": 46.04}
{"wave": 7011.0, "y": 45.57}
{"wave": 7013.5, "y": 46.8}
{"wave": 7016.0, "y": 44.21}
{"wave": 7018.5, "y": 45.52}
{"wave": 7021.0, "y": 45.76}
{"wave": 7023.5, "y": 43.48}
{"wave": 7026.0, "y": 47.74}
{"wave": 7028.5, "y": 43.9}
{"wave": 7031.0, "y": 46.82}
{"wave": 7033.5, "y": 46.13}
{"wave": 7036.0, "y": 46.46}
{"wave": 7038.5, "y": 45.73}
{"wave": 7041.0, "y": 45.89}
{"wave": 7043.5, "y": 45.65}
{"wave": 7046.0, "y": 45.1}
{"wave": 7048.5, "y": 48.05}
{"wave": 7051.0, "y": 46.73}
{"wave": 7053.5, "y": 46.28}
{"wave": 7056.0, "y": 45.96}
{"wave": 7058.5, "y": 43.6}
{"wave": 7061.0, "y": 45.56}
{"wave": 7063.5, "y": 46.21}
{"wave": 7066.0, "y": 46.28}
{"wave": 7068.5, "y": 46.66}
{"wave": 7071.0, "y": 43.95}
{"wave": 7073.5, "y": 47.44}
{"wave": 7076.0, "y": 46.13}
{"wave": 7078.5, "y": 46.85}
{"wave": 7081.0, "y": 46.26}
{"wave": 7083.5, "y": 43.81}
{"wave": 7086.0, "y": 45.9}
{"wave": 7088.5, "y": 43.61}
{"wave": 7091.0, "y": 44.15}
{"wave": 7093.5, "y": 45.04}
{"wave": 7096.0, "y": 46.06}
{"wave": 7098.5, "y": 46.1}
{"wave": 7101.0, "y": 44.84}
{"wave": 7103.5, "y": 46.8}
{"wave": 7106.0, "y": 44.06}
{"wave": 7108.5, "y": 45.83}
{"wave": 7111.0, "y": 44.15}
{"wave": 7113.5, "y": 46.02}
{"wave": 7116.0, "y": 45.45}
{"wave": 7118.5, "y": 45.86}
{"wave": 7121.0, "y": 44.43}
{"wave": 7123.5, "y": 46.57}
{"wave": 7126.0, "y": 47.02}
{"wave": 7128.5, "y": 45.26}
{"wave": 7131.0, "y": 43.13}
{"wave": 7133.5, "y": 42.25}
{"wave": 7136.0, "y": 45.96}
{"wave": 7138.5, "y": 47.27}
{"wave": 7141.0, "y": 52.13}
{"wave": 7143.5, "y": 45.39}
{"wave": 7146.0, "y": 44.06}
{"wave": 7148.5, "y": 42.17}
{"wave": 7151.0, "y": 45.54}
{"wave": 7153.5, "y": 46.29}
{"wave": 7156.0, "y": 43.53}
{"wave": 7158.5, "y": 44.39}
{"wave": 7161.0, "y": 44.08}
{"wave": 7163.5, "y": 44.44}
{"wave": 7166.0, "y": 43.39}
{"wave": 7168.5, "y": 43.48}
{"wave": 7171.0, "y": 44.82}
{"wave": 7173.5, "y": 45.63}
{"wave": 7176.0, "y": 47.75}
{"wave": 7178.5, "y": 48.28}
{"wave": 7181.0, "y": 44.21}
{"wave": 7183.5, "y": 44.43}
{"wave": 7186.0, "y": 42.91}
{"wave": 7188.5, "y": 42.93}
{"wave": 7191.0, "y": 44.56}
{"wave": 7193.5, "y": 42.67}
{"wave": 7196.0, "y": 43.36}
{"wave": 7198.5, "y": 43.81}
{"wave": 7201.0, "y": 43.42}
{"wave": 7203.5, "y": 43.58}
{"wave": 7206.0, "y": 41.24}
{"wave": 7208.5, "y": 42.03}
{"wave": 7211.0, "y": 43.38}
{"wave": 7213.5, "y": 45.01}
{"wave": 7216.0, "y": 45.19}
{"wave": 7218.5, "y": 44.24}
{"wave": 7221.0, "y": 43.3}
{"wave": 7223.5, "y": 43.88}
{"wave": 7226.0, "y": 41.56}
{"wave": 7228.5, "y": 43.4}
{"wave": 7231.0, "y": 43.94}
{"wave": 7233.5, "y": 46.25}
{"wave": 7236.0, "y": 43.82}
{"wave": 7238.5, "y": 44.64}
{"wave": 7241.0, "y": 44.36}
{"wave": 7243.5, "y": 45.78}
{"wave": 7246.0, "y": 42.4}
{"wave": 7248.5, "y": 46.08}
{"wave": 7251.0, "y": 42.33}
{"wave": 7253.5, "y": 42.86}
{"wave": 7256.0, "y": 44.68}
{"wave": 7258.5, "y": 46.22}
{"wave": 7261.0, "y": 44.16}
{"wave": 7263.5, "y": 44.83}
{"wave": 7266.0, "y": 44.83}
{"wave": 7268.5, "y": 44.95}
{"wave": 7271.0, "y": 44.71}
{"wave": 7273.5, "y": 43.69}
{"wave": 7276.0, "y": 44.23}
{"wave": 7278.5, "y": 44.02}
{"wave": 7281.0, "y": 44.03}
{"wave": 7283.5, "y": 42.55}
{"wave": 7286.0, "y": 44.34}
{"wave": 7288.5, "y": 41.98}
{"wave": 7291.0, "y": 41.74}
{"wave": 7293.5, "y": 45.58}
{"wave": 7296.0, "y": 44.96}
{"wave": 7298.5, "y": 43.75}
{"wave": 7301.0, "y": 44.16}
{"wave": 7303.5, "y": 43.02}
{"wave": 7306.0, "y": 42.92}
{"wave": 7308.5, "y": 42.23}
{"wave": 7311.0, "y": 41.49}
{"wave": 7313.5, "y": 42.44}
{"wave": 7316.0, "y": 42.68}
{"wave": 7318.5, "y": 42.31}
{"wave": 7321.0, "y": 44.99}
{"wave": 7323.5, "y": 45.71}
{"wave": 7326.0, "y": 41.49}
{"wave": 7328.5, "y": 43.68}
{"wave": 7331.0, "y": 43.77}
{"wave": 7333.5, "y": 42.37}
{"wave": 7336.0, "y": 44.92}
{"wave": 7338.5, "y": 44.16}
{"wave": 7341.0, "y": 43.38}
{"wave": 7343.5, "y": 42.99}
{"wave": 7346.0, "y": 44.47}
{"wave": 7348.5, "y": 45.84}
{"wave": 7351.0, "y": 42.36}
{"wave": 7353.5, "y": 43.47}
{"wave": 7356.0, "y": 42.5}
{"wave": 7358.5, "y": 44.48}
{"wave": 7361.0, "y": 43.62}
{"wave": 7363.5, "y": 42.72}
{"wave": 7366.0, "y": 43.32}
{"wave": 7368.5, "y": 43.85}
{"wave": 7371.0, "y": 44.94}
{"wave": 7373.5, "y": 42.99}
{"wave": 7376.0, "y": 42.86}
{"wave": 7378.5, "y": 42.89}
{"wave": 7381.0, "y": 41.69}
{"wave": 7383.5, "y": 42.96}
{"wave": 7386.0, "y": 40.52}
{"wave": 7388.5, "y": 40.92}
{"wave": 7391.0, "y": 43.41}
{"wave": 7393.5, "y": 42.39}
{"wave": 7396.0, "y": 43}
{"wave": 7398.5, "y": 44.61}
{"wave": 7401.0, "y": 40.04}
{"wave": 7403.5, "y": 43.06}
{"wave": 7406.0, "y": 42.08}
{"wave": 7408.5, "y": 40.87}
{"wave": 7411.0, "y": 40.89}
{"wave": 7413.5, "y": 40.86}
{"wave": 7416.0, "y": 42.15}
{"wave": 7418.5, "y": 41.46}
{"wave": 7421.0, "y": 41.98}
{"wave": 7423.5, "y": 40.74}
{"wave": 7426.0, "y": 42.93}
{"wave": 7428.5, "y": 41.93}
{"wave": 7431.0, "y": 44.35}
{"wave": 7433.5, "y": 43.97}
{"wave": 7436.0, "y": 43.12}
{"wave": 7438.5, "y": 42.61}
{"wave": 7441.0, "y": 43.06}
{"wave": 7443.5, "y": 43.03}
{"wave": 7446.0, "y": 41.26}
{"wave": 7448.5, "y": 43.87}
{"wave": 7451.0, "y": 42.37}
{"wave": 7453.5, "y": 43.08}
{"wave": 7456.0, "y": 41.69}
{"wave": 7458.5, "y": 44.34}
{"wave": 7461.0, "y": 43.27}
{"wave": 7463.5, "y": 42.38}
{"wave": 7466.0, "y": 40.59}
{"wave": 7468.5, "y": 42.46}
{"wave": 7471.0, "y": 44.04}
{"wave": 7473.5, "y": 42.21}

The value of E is 0.16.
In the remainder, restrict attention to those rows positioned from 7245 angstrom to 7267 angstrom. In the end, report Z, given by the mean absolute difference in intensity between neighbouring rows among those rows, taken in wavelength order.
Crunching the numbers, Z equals 1.8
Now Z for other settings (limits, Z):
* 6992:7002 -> 0.9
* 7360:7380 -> 0.7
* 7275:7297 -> 1.3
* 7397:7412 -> 2.0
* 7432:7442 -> 0.6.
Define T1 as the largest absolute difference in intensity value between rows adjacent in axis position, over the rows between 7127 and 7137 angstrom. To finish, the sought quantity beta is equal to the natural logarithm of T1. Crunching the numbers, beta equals 1.31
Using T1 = 3.7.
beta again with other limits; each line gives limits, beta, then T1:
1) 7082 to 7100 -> 0.83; 2.3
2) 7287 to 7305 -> 1.35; 3.8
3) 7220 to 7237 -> 0.89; 2.4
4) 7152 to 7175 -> 1.02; 2.8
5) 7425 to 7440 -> 0.88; 2.4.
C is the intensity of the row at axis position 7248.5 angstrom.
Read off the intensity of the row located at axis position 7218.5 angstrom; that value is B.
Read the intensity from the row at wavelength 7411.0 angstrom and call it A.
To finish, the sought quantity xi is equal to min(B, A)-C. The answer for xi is -5.2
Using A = 40.89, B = 44.24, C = 46.08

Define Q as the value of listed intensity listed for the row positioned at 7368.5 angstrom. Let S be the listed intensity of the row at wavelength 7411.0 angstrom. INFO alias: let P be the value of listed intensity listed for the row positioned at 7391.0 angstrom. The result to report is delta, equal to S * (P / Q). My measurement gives 40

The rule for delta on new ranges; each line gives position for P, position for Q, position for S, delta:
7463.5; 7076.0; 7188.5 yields 39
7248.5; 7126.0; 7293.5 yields 45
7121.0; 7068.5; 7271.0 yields 43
